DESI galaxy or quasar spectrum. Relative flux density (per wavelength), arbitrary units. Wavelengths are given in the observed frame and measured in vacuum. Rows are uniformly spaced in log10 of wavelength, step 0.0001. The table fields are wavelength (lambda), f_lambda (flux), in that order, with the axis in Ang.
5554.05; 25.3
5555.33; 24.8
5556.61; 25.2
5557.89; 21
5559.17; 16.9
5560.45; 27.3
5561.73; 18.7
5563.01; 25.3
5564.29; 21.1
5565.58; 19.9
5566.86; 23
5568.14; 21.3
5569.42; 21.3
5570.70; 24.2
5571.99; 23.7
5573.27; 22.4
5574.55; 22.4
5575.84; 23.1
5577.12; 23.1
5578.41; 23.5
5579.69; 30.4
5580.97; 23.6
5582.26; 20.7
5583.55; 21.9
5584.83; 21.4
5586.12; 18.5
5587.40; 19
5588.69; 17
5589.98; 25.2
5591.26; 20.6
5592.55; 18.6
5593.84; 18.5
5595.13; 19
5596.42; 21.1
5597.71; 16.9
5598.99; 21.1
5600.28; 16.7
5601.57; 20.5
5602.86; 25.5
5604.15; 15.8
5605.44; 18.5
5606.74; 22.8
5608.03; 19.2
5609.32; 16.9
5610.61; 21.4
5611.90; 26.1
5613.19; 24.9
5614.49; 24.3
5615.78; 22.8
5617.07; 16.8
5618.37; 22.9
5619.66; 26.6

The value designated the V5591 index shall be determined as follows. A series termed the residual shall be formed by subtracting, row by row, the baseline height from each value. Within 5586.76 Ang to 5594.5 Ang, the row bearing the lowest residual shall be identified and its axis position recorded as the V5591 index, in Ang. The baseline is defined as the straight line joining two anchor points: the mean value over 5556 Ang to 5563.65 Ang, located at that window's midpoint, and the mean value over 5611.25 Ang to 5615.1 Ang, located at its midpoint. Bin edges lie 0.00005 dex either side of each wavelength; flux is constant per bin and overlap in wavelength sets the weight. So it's 5588.69 Ang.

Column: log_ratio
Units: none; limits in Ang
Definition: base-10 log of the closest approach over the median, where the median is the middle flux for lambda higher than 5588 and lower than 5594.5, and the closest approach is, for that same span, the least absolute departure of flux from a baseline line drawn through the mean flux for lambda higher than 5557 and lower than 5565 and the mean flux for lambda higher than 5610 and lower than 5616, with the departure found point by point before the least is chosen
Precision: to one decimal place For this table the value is -0.9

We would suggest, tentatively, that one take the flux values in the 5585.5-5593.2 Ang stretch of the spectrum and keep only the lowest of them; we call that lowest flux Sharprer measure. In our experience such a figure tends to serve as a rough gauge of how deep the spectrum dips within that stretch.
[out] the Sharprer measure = 17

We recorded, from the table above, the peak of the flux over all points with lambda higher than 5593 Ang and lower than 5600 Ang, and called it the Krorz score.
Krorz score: 21.1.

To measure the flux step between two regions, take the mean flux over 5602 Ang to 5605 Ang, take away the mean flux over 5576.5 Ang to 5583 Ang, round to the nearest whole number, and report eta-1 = -4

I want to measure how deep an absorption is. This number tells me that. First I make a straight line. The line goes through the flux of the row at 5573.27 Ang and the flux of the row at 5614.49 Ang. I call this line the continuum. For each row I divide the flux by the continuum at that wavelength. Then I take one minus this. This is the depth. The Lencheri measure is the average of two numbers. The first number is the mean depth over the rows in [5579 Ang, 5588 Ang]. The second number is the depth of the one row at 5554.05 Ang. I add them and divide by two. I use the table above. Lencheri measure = -0.07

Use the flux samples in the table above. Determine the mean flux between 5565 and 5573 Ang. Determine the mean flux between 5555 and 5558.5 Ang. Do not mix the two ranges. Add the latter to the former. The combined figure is 46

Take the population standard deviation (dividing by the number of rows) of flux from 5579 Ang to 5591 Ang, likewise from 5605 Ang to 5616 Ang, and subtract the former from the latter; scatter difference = -0.9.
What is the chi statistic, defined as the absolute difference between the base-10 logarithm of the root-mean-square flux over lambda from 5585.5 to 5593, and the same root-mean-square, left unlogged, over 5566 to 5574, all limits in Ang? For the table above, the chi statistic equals 21.4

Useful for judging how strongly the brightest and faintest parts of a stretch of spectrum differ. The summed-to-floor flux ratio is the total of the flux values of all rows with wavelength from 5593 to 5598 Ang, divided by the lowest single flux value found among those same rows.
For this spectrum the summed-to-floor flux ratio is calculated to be 4.5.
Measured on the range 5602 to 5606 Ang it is 3.8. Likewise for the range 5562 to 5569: 5.6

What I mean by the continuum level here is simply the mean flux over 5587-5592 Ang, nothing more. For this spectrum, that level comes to 20.5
